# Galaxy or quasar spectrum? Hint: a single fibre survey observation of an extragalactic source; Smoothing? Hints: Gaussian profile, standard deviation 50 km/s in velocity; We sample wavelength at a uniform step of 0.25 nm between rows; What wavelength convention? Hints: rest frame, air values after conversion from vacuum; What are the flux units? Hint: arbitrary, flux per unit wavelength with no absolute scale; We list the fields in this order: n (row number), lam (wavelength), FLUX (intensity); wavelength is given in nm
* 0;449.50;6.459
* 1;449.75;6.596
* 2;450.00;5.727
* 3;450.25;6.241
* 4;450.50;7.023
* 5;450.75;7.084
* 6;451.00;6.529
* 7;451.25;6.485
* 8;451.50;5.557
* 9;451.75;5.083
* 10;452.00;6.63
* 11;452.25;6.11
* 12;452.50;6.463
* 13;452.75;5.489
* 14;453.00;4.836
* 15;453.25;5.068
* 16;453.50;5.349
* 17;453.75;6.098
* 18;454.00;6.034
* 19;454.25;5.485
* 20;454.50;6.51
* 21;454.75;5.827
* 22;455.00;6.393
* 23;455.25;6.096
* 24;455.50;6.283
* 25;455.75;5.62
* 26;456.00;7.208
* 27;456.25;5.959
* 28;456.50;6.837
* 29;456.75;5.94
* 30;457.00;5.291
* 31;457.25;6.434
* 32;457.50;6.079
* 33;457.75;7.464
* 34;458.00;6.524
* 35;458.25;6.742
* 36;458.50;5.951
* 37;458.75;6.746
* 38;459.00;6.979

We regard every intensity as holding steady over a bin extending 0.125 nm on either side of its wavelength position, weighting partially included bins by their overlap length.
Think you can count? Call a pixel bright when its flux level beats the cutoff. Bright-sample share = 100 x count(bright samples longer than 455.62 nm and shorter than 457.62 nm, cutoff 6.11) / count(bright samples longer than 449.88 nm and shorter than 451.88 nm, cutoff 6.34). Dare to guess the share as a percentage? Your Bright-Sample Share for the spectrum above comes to 75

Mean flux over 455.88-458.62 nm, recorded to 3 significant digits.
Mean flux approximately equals 6.40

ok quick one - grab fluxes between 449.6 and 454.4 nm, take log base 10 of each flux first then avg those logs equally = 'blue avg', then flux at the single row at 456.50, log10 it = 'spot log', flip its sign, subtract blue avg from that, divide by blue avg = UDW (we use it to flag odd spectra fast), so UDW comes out -2.08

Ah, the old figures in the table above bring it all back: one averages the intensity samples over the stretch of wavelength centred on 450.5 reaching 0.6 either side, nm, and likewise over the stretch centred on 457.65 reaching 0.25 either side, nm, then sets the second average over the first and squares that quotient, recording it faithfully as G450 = 1.08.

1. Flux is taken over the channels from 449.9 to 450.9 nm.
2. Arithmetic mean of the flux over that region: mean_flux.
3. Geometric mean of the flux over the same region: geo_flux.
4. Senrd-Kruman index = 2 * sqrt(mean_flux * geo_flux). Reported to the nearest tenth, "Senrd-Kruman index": 13.0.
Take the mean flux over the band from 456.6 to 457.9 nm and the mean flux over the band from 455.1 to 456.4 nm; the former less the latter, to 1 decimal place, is 0.0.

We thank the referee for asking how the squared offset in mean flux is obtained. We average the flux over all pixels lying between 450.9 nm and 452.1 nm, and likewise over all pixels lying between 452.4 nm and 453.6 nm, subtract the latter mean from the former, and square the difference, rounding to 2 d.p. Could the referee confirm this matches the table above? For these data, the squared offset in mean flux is 0.38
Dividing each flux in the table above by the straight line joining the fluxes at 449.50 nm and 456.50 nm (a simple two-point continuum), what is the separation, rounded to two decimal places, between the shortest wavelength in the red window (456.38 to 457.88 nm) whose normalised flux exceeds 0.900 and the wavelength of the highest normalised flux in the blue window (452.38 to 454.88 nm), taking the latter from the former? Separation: 4.00 nm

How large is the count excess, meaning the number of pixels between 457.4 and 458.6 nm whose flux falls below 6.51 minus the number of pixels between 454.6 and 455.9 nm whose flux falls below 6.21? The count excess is -1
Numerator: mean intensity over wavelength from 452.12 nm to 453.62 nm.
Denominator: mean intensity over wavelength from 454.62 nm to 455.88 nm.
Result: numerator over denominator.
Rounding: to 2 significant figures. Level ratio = 0.92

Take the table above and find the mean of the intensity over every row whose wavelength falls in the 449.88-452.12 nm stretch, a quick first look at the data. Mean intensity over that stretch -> 6.26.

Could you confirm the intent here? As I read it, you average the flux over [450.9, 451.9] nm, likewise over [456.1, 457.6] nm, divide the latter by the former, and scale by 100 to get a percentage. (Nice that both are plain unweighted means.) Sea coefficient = 103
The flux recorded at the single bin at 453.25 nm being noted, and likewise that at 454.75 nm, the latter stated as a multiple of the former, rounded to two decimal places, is 1.15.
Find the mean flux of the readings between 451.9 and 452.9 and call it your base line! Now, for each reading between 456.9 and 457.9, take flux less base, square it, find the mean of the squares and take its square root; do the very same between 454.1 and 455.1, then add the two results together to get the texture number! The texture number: 1.23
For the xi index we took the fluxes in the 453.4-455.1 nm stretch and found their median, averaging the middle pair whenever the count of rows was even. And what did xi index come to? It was 6.0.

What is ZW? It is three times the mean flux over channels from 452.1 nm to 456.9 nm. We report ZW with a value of 17.9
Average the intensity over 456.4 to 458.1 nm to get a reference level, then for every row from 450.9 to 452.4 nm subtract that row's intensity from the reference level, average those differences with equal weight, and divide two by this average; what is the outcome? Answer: 7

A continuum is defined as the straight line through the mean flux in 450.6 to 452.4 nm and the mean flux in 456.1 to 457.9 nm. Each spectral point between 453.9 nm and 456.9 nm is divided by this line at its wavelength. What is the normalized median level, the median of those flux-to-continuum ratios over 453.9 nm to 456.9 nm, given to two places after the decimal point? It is 0.97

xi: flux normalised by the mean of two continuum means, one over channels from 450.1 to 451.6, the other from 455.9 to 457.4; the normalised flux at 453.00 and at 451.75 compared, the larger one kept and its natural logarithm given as -0.23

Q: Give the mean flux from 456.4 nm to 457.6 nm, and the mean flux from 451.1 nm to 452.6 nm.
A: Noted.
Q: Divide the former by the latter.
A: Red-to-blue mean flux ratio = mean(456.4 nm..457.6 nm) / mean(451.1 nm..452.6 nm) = 1.01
